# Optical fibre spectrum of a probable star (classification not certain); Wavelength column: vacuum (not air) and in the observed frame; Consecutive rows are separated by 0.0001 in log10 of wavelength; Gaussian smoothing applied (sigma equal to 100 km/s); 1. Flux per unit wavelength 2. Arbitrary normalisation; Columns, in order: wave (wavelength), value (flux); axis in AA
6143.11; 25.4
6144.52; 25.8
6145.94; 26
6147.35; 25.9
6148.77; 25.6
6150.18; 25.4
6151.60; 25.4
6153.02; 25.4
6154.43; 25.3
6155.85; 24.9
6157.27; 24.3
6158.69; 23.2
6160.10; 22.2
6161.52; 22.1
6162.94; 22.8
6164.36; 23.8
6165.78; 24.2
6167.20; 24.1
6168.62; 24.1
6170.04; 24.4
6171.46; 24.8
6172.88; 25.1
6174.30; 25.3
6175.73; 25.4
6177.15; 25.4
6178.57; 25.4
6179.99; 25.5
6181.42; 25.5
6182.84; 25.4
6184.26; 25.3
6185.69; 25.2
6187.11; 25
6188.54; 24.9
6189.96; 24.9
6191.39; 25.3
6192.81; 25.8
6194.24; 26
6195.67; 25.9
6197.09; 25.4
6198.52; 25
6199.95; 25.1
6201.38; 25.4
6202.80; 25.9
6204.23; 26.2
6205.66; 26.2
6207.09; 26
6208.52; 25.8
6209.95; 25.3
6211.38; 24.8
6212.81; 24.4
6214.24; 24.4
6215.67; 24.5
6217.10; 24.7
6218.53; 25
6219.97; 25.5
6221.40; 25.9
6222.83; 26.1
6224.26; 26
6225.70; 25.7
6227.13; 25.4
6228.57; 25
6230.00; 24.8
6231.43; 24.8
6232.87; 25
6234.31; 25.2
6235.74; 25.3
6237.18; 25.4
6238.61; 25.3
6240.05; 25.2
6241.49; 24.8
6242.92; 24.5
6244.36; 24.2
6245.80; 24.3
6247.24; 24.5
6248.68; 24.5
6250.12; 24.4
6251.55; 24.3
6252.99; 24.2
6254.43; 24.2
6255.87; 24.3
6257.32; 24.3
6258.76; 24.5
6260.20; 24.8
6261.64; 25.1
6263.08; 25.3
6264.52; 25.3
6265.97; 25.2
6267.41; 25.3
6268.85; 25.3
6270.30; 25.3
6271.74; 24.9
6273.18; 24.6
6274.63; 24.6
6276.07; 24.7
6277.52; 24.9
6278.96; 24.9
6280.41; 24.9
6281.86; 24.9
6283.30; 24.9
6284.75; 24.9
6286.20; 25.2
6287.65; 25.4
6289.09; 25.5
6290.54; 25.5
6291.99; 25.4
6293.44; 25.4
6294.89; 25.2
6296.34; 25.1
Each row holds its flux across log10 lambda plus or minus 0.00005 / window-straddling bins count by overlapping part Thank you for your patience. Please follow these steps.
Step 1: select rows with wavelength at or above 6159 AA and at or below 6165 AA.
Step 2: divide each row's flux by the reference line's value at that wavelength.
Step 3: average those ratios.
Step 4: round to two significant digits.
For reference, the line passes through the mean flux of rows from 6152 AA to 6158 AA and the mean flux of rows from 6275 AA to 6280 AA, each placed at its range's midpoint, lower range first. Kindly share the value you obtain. 0.91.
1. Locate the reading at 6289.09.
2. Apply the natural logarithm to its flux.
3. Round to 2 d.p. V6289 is 3.24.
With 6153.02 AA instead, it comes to 3.23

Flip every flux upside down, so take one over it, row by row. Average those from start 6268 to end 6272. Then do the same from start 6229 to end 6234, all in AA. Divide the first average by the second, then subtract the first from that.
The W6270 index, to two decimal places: 0.95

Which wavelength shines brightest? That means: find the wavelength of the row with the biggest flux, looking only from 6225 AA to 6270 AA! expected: 6225.70 AA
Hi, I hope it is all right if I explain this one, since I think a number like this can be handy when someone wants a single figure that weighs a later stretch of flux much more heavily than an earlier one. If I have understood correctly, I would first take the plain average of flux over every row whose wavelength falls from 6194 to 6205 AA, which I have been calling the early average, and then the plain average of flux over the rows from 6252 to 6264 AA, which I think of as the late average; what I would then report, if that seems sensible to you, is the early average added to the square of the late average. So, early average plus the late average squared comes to 630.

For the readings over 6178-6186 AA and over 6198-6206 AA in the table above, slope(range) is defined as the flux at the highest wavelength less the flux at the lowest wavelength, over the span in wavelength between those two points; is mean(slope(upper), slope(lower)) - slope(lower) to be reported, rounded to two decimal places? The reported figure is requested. 0.10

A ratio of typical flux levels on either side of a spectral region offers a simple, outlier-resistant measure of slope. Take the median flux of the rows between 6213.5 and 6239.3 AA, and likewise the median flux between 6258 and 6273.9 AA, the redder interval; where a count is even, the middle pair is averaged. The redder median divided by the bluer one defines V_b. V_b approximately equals 1.00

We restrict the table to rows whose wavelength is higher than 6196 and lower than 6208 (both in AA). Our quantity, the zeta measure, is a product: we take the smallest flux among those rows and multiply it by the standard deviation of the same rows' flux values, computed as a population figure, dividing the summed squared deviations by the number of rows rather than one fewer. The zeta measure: 11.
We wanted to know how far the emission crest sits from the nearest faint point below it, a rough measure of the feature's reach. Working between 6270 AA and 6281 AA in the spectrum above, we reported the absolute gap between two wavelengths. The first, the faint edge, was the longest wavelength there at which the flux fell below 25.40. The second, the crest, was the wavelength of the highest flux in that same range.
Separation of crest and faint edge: 10.1 AA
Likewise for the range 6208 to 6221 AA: 10.0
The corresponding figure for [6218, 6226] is 4.3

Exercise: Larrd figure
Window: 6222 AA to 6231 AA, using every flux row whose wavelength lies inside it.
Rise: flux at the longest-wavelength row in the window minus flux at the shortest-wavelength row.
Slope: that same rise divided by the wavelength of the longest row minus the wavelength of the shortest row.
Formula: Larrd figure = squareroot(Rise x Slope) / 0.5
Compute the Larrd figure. 1.0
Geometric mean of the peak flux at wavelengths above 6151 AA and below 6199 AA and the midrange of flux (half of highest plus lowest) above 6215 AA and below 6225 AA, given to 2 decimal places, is 25.65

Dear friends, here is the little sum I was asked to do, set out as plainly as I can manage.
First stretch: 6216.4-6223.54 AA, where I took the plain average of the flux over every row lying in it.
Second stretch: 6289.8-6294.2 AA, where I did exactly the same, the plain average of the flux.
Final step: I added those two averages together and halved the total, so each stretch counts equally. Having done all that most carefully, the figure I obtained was 25.4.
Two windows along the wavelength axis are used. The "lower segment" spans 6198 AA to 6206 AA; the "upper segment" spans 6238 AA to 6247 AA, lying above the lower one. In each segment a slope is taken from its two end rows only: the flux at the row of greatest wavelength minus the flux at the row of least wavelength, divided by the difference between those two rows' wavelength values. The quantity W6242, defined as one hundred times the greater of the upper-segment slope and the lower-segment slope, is 16.8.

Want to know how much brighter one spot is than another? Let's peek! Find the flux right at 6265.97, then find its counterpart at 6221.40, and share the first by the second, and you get 0.97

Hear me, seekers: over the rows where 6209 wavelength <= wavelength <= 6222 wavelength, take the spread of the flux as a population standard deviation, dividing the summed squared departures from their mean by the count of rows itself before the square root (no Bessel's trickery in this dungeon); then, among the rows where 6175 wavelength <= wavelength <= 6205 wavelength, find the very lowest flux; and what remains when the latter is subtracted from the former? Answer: -24.4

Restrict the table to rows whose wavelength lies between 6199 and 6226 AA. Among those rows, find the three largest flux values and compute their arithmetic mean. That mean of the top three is 26.2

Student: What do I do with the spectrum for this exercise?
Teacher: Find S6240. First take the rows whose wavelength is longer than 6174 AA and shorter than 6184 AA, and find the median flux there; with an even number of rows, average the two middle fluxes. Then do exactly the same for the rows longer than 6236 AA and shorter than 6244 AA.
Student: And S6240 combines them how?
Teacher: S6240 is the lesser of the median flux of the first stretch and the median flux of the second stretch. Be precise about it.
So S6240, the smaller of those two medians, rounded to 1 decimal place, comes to 25.2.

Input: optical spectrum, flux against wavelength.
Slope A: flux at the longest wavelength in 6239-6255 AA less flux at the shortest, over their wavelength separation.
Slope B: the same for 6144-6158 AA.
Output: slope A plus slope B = -0.19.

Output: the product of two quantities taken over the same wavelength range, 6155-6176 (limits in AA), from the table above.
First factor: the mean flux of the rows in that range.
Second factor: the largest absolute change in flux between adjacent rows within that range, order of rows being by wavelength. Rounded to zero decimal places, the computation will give 26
